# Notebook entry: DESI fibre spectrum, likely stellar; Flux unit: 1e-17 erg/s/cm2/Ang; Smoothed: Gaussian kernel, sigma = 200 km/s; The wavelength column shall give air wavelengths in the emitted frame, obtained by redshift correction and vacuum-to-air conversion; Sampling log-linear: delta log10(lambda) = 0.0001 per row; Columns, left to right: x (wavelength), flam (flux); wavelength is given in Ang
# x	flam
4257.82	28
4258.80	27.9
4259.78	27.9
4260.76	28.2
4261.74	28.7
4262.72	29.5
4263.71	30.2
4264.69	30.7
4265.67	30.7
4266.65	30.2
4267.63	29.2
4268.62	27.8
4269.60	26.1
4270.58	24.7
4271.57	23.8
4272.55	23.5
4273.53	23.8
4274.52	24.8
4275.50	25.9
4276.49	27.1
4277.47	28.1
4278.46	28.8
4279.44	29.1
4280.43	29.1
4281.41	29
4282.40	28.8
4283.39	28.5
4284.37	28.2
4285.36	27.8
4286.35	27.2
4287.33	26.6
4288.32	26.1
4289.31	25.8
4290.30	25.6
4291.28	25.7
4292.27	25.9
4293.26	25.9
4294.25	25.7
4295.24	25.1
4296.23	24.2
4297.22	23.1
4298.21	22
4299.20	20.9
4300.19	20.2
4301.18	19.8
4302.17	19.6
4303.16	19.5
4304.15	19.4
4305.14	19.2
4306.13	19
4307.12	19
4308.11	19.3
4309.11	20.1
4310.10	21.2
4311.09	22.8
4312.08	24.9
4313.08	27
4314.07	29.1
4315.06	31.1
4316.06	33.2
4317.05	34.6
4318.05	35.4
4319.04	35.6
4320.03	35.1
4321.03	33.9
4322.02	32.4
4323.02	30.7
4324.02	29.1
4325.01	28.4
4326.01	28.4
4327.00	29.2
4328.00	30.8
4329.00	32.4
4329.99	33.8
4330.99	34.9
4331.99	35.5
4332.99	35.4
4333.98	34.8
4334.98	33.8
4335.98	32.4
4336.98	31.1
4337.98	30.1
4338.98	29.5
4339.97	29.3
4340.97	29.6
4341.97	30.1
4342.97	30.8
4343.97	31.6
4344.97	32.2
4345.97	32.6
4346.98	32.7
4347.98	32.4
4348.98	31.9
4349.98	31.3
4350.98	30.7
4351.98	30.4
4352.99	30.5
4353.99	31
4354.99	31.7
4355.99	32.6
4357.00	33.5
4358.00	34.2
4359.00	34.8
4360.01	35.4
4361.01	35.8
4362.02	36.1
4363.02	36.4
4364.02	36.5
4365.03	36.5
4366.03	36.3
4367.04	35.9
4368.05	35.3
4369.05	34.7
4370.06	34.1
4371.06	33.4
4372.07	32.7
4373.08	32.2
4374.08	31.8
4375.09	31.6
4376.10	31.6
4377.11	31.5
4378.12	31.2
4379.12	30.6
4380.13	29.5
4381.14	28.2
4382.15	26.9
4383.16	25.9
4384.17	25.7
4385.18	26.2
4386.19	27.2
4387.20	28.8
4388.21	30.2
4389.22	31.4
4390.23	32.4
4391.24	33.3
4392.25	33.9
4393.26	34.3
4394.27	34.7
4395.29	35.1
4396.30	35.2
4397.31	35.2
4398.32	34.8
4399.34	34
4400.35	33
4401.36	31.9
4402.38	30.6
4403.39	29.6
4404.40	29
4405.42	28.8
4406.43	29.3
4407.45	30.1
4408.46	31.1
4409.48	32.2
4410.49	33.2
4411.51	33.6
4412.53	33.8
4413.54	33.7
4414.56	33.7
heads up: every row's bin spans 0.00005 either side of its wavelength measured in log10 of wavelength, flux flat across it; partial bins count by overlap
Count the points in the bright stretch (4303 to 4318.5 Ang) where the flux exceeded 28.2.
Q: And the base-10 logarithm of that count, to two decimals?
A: 0.70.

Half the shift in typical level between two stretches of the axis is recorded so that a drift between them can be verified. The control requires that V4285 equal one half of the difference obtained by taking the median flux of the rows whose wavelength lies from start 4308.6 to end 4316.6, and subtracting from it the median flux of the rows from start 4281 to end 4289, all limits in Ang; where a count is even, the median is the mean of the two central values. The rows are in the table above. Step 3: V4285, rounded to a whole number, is -1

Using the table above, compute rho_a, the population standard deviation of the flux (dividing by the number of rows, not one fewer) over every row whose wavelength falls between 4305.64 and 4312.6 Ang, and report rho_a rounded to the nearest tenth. 2.1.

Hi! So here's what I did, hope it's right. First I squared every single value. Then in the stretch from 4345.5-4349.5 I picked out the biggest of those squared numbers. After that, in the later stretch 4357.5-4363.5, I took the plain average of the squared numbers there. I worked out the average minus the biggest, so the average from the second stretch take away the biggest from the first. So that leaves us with 188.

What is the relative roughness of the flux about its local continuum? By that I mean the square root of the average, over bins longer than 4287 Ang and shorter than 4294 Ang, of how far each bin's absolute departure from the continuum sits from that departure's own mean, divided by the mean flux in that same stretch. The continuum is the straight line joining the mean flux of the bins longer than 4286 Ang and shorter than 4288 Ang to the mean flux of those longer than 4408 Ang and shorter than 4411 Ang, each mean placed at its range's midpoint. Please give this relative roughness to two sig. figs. 0.021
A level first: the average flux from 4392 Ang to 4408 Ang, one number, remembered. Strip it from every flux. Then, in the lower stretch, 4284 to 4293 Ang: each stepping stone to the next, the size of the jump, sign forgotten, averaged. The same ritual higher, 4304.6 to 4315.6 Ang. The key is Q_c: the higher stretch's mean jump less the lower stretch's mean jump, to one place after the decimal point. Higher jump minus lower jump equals 0.9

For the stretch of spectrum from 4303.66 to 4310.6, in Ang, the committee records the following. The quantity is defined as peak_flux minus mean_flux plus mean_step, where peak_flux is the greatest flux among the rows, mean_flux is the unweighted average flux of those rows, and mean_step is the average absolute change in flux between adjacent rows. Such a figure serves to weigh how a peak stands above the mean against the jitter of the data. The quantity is 2.0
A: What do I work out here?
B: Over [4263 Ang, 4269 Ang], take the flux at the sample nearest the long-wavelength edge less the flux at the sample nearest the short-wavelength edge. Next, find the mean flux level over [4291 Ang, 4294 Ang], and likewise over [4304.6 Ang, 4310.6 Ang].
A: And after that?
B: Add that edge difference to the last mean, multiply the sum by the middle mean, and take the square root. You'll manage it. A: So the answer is 21.1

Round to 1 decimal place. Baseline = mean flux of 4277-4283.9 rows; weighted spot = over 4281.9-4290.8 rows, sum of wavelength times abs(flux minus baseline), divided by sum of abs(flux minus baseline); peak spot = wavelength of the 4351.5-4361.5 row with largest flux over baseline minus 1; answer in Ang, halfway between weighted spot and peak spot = 4324.6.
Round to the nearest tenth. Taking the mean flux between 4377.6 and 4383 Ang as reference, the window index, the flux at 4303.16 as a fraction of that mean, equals 0.7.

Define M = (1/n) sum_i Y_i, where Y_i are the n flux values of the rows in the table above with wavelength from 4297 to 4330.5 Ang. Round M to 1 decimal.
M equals 26.5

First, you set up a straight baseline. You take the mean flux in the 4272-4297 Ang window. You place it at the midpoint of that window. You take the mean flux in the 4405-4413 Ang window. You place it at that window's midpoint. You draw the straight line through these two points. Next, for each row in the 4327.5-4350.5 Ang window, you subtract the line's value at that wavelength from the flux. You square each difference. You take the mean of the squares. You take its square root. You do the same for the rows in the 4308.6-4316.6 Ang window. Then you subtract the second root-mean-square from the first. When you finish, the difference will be -1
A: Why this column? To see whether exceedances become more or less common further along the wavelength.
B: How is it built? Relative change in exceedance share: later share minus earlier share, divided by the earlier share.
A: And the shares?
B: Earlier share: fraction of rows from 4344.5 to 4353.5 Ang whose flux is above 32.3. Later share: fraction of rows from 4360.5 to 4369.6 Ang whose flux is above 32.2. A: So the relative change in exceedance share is 2.0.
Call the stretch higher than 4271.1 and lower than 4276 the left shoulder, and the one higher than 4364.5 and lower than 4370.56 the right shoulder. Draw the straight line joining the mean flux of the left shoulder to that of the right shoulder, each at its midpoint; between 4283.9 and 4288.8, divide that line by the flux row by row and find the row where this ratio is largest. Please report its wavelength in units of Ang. 4288.32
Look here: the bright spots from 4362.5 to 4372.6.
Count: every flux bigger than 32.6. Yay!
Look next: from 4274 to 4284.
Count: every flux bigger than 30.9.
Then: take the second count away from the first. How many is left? 10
